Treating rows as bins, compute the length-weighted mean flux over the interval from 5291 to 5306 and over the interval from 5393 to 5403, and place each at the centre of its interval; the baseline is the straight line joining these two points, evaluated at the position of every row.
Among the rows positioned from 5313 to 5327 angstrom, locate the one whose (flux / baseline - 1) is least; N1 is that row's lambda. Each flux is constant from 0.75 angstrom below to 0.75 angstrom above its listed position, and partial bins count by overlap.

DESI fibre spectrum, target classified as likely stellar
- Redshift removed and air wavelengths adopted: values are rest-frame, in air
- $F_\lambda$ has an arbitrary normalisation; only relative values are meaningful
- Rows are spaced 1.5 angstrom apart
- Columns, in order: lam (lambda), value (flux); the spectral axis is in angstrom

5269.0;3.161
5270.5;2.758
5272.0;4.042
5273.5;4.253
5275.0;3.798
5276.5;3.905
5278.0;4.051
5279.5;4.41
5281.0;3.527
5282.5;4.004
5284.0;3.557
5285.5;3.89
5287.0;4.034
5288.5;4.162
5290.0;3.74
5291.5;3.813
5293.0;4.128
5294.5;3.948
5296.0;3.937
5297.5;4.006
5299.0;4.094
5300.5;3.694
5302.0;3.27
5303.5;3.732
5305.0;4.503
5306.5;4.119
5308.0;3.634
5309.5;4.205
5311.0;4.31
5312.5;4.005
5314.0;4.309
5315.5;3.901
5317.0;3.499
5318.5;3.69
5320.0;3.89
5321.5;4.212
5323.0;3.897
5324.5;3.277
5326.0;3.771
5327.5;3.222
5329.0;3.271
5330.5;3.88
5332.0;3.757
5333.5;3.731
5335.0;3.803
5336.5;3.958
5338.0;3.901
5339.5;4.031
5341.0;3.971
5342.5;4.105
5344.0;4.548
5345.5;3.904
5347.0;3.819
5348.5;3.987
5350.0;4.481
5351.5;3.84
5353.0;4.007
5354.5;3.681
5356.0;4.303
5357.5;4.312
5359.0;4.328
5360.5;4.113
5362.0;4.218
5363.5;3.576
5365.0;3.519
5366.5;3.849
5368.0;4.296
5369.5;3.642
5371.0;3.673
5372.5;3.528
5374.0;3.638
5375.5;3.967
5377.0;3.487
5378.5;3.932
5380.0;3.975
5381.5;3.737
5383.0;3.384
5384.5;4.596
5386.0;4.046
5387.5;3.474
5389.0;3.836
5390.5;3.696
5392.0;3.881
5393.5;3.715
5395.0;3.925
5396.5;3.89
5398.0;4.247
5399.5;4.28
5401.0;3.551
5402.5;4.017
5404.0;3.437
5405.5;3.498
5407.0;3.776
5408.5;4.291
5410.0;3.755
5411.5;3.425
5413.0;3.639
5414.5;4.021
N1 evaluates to 5324.5 angstrom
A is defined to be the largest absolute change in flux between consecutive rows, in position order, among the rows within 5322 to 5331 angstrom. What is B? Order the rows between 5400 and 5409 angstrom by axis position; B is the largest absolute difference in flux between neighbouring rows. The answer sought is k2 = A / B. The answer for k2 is 1.07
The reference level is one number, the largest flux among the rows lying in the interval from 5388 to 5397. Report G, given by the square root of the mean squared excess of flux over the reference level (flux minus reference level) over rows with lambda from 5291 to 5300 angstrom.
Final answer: 0.122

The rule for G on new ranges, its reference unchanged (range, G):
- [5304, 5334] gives 0.360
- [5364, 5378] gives 0.314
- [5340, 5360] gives 0.313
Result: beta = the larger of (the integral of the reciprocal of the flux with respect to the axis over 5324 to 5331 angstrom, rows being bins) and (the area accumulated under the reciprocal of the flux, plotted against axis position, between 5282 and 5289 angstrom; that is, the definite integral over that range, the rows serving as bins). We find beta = 2.03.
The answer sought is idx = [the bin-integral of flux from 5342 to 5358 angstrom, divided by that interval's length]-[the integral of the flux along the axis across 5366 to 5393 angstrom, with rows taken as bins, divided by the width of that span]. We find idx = 0.27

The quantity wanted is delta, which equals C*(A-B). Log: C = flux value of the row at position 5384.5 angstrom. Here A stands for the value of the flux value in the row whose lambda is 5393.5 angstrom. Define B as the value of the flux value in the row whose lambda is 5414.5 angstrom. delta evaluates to -1.4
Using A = 3.715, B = 4.021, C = 4.596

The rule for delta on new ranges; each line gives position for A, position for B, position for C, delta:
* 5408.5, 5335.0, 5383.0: 1.7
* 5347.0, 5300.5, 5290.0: 0.5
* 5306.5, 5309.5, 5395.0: -0.3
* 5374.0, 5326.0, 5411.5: -0.5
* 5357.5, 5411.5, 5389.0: 3.4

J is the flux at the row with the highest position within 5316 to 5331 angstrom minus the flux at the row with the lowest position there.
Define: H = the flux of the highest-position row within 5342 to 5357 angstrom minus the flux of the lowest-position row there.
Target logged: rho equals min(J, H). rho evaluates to 0.20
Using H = 0.2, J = 0.38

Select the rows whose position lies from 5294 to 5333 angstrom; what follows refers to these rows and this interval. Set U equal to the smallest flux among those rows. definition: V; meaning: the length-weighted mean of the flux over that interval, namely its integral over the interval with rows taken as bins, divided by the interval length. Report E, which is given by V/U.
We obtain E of 1.19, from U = 3.222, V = 3.85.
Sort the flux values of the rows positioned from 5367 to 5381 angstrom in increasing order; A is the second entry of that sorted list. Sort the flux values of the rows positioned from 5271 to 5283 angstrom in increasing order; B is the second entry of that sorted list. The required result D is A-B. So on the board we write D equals -0.27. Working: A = 3.528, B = 3.798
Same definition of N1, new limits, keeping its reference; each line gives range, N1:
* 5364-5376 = 5365.0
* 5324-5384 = 5327.5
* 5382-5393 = 5383.0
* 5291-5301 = 5300.5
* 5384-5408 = 5404.0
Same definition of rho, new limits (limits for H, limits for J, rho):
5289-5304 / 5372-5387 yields -0.01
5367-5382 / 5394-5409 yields -0.56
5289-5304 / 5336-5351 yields -0.01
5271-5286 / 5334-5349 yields -0.15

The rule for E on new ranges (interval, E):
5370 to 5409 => 1.13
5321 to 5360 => 1.22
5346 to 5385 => 1.16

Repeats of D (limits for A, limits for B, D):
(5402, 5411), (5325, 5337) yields 0.23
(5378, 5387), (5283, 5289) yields -0.15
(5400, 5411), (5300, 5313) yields -0.14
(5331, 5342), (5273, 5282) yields -0.04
